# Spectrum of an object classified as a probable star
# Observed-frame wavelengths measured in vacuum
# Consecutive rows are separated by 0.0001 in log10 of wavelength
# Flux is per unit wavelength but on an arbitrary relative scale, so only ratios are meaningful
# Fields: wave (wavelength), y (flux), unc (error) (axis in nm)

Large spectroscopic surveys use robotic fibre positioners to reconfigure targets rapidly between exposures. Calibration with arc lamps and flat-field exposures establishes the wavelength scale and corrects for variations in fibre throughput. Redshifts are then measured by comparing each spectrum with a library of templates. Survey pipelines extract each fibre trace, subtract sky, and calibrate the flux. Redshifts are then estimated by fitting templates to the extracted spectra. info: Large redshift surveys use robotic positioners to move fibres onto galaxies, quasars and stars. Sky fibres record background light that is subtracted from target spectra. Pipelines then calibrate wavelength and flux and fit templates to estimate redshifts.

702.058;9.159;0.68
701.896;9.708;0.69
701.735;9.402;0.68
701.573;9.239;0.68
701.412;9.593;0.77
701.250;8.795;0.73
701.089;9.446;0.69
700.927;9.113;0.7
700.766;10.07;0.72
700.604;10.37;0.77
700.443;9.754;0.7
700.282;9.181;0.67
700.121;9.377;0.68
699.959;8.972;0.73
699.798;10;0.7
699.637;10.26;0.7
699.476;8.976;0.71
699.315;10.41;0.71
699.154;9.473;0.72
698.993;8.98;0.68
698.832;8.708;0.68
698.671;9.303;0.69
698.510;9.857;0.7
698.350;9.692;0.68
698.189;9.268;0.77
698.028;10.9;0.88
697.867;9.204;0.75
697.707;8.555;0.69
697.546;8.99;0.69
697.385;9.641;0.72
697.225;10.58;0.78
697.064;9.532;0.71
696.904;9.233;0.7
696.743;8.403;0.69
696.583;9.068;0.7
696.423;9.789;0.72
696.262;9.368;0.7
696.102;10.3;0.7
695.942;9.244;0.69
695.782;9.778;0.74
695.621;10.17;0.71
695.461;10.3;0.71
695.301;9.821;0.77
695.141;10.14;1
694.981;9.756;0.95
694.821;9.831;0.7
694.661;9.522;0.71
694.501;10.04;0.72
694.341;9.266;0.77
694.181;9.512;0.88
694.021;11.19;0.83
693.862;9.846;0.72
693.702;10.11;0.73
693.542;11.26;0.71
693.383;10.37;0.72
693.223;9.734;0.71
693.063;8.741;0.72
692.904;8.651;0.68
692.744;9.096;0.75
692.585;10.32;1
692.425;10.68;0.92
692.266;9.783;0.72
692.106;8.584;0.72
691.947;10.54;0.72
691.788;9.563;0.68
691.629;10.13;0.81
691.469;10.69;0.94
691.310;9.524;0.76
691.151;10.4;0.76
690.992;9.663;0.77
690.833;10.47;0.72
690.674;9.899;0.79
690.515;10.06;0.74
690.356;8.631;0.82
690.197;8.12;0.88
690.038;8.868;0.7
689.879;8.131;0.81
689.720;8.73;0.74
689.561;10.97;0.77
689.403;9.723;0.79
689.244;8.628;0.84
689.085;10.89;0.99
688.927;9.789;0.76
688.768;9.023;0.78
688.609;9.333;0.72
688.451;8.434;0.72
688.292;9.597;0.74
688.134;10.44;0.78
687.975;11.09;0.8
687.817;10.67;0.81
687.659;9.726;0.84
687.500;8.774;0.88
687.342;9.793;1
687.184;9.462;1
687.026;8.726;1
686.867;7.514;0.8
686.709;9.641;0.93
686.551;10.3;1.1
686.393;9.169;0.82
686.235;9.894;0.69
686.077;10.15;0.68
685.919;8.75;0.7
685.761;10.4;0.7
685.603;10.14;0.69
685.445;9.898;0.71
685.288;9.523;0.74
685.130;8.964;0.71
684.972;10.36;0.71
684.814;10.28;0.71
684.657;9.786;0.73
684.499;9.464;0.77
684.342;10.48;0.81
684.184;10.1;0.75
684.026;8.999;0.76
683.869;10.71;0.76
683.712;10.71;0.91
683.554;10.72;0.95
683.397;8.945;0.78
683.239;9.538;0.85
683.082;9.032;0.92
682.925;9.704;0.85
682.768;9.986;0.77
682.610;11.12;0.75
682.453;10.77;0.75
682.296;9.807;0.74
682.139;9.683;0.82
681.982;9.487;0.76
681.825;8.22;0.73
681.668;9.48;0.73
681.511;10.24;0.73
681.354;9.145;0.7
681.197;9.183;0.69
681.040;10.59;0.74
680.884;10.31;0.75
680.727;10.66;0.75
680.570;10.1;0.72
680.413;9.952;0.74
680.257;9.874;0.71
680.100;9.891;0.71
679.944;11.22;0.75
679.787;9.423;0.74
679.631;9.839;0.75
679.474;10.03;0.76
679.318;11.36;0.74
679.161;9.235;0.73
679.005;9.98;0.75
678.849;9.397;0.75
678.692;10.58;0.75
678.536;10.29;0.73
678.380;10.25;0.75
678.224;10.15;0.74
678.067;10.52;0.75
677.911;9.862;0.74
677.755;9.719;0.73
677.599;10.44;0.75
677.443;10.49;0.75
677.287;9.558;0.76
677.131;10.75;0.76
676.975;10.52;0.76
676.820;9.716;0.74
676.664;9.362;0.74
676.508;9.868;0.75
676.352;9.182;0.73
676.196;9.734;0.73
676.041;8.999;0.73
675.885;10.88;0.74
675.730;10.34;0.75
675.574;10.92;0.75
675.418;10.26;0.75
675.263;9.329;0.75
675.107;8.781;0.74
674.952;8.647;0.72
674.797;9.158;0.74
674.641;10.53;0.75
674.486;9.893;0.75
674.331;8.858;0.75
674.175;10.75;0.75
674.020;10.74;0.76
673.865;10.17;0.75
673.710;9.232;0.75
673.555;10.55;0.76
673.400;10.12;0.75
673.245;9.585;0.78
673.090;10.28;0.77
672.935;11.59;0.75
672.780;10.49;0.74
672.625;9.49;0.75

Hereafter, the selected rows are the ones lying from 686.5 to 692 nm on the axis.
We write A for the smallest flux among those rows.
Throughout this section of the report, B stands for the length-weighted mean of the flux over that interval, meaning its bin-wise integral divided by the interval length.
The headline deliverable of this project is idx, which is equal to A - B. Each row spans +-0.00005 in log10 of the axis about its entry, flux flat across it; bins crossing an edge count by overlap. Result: -2.08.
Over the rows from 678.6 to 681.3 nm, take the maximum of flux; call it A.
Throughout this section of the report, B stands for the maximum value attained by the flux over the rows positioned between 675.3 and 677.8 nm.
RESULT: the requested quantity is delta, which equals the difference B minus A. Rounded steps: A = 11.36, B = 10.92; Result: -0.44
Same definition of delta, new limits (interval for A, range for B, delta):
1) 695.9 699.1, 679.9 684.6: 0.32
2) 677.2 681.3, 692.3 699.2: -0.10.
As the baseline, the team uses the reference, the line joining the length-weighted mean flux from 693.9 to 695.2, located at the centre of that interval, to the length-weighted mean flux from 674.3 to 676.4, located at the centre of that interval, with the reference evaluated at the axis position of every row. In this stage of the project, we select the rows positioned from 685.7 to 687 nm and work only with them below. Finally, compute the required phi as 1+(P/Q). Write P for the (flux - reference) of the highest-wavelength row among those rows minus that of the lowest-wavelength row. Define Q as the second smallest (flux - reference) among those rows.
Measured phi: 4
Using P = -2.9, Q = -1.1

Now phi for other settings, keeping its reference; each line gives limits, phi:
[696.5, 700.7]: 0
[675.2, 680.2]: 0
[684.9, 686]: 3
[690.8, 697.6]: 2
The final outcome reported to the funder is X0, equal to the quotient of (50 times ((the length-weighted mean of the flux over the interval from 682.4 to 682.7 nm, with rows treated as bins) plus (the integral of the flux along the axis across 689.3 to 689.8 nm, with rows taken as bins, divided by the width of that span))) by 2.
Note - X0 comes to 516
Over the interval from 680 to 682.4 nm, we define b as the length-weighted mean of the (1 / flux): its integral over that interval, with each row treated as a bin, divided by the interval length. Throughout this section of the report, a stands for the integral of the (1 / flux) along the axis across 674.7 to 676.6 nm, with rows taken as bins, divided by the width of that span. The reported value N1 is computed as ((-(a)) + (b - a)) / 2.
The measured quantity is -0.0526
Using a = 0.1039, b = 0.103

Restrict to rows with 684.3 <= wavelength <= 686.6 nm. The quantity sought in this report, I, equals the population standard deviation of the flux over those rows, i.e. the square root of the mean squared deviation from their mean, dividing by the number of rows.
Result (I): 0.53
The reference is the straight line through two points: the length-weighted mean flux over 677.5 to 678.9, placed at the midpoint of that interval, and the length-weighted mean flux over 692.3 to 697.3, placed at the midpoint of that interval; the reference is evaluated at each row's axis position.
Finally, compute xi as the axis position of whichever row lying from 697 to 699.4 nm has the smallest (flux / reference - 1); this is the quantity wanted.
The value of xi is 697.707 nm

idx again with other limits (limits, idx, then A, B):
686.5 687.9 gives -1.88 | 7.514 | 9.4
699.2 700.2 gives -0.68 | 8.972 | 9.7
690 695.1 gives -1.67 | 8.12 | 9.8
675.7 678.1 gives -0.98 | 8.999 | 10.0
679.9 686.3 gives -1.68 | 8.22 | 9.9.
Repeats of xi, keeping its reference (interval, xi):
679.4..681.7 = 681.354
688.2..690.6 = 690.197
